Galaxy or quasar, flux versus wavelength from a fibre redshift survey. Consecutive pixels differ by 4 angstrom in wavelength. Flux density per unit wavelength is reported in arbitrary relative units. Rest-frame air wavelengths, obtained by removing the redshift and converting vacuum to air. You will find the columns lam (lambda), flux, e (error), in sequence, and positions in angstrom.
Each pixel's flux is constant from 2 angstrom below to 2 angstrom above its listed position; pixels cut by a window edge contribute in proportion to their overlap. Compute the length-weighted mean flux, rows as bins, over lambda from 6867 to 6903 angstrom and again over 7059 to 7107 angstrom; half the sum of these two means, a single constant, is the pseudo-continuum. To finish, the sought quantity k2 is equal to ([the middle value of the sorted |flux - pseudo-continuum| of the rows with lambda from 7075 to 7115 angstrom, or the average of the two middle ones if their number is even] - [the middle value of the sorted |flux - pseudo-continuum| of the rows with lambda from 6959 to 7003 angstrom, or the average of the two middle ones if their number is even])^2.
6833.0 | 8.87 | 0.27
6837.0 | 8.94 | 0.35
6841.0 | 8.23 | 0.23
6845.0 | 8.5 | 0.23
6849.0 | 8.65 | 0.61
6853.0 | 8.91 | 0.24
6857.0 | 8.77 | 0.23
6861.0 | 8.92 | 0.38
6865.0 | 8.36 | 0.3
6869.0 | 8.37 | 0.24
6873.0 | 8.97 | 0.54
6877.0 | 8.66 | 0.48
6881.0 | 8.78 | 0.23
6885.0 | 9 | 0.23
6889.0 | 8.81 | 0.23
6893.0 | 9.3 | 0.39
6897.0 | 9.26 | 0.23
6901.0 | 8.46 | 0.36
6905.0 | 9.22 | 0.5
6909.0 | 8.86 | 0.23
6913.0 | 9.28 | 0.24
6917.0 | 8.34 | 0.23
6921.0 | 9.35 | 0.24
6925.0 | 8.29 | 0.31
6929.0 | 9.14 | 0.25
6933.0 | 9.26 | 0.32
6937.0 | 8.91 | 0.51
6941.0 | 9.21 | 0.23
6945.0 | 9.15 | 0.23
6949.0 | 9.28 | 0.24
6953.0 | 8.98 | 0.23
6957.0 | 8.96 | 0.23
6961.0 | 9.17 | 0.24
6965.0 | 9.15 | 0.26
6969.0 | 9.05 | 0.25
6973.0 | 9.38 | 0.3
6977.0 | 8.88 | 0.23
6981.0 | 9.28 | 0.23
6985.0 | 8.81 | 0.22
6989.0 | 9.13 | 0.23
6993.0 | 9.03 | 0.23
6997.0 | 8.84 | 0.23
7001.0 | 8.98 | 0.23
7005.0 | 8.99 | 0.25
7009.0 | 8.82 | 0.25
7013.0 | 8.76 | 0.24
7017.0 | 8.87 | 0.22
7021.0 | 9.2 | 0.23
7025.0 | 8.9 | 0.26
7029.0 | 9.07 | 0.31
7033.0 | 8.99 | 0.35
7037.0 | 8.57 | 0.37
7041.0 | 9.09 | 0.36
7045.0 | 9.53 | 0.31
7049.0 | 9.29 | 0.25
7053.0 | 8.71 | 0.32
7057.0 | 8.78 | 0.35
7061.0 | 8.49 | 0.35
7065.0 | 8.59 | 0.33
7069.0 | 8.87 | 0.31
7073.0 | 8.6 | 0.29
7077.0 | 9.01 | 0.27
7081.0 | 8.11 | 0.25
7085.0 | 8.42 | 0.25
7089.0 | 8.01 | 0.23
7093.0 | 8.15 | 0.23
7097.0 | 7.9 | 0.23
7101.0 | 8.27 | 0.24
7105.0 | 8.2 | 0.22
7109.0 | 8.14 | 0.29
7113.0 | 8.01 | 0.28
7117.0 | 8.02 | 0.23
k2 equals 0.00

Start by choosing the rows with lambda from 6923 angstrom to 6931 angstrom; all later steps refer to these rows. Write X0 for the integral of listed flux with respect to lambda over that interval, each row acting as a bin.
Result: 69.7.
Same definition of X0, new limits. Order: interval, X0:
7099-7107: 65.9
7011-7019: 70.5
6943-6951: 73.7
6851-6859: 70.7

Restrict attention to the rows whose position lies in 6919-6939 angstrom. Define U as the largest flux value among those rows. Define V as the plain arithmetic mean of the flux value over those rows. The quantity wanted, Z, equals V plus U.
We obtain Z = 18.3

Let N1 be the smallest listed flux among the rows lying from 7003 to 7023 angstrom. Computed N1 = 8.76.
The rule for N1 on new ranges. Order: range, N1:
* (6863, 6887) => 8.36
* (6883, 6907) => 8.46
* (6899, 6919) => 8.34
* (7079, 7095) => 8.01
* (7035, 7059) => 8.57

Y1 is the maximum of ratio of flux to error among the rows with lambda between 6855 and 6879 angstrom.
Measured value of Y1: 38.1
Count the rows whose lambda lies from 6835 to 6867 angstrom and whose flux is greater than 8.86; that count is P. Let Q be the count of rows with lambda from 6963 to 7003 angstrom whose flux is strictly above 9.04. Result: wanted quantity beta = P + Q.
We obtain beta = 8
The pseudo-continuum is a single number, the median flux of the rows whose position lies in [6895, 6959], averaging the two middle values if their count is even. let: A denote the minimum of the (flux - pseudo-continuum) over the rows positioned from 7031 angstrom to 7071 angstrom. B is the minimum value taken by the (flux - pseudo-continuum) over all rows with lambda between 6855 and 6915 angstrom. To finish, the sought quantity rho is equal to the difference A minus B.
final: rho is 0.1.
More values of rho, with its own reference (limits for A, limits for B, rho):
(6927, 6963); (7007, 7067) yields 0.4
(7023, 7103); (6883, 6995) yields -0.4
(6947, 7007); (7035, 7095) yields 0.8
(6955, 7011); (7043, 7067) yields 0.3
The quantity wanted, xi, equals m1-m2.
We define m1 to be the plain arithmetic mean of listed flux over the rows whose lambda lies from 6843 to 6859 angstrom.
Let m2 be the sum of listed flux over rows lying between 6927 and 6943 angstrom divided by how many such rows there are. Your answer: -0.4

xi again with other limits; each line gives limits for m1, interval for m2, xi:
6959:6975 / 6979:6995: 0.1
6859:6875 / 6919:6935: -0.4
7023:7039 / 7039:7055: -0.3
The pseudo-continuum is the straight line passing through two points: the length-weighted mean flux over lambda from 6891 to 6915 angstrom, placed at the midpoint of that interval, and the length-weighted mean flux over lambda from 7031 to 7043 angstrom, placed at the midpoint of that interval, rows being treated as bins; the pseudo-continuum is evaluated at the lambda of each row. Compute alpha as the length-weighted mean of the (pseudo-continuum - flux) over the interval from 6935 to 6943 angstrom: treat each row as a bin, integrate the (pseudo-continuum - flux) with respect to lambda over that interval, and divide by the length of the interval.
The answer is -0.05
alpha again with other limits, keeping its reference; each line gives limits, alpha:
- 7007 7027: 0.00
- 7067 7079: 0.01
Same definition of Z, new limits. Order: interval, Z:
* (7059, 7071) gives 17.5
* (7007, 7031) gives 18.1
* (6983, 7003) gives 18.1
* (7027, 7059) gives 18.5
